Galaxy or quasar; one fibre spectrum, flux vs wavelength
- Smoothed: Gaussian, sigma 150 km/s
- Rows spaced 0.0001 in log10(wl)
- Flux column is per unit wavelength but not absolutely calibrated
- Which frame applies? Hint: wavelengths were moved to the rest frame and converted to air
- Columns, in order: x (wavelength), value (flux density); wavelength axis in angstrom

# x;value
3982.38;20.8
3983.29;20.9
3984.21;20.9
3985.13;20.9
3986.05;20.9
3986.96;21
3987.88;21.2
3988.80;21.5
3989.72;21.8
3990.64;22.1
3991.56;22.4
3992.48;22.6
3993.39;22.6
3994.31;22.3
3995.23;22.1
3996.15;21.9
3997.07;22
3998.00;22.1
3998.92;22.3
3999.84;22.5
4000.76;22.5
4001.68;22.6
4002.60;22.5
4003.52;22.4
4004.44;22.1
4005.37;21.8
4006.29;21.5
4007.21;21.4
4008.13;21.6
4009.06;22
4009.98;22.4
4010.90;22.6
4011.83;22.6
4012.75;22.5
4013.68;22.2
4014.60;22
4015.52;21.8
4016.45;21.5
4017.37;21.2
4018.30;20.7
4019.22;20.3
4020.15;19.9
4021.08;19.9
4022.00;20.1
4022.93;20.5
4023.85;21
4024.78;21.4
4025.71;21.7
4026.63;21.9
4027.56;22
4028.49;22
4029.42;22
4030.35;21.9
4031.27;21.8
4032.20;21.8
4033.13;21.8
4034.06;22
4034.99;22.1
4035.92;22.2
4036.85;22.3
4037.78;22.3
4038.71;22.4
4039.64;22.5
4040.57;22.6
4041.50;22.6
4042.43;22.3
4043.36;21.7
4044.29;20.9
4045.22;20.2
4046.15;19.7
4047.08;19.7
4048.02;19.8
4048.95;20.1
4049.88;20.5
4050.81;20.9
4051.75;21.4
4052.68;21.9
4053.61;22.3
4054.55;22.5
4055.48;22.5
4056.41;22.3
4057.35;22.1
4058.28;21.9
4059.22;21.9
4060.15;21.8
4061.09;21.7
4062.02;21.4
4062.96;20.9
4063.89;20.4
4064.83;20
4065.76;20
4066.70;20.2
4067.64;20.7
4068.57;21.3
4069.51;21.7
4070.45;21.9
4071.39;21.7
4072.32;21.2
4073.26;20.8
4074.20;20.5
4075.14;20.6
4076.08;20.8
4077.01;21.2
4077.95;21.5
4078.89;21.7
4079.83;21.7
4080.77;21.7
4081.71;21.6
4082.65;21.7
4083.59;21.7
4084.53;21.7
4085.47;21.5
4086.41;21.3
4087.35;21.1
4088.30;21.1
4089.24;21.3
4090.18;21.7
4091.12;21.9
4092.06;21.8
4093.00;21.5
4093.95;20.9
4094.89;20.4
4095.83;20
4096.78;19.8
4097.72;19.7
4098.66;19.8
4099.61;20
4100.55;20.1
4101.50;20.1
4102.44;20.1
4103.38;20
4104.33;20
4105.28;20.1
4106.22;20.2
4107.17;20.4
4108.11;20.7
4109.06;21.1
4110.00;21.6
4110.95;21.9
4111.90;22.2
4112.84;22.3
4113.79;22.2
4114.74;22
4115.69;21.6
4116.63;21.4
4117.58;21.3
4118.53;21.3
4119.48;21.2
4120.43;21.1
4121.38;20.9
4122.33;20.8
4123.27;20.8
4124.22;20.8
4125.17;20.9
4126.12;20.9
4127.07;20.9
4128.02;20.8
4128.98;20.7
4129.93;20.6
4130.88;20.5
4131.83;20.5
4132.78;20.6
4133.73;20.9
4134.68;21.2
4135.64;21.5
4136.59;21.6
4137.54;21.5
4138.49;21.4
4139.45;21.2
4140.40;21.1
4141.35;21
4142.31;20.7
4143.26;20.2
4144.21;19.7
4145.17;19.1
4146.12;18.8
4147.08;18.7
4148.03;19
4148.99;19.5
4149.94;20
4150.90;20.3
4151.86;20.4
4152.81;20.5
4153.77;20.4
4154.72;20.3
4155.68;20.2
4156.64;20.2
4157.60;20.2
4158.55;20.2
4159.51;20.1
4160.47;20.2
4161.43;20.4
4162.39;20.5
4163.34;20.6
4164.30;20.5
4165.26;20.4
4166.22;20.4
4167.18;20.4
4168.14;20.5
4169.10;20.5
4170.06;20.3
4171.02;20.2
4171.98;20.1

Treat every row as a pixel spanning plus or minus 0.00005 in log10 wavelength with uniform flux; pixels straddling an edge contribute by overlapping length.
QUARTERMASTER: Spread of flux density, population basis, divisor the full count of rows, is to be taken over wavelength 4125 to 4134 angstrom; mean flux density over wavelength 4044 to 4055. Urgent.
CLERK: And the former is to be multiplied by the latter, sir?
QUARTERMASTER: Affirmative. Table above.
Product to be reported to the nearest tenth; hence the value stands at 3.4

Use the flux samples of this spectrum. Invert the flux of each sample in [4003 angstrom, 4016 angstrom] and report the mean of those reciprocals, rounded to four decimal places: 0.0453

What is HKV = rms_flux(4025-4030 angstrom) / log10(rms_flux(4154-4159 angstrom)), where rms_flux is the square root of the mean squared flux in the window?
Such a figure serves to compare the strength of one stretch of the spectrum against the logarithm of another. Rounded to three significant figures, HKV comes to 16.8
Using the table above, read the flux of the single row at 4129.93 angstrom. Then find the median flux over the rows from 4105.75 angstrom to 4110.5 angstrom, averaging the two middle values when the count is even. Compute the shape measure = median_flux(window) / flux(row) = 1.00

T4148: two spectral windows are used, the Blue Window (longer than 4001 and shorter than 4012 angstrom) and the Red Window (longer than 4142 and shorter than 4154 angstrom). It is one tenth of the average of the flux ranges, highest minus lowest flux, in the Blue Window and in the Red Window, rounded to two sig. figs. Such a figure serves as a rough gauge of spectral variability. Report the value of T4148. 0.16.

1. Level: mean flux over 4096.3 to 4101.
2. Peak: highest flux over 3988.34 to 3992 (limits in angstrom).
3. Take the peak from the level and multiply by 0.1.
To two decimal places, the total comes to -0.25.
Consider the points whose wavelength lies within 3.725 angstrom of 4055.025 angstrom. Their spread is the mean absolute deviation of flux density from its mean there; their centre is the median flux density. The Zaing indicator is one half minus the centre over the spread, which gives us -77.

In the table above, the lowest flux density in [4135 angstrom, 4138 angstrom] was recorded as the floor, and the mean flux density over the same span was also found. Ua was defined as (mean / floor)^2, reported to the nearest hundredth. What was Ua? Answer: 1.00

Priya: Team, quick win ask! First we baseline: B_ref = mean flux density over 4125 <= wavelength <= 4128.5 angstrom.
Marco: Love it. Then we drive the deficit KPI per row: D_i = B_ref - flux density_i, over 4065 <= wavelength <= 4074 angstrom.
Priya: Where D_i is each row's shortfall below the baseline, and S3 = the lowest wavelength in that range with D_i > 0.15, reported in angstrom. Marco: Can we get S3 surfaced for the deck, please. 4065.76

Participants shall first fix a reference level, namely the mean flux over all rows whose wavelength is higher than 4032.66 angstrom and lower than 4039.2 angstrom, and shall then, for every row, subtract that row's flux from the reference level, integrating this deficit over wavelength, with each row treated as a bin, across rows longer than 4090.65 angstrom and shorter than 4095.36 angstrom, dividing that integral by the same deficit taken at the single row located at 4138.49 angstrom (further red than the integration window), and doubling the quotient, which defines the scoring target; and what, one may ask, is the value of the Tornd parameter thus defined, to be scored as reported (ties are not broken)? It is 11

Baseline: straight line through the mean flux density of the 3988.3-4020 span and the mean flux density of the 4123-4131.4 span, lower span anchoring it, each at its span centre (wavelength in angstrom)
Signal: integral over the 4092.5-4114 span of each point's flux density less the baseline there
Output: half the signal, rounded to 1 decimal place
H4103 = -3.8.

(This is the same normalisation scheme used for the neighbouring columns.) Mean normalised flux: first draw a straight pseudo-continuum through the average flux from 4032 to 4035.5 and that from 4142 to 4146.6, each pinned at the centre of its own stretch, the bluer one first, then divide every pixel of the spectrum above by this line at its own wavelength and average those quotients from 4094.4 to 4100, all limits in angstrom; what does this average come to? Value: 0.97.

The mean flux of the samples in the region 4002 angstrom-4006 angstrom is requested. 22.2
